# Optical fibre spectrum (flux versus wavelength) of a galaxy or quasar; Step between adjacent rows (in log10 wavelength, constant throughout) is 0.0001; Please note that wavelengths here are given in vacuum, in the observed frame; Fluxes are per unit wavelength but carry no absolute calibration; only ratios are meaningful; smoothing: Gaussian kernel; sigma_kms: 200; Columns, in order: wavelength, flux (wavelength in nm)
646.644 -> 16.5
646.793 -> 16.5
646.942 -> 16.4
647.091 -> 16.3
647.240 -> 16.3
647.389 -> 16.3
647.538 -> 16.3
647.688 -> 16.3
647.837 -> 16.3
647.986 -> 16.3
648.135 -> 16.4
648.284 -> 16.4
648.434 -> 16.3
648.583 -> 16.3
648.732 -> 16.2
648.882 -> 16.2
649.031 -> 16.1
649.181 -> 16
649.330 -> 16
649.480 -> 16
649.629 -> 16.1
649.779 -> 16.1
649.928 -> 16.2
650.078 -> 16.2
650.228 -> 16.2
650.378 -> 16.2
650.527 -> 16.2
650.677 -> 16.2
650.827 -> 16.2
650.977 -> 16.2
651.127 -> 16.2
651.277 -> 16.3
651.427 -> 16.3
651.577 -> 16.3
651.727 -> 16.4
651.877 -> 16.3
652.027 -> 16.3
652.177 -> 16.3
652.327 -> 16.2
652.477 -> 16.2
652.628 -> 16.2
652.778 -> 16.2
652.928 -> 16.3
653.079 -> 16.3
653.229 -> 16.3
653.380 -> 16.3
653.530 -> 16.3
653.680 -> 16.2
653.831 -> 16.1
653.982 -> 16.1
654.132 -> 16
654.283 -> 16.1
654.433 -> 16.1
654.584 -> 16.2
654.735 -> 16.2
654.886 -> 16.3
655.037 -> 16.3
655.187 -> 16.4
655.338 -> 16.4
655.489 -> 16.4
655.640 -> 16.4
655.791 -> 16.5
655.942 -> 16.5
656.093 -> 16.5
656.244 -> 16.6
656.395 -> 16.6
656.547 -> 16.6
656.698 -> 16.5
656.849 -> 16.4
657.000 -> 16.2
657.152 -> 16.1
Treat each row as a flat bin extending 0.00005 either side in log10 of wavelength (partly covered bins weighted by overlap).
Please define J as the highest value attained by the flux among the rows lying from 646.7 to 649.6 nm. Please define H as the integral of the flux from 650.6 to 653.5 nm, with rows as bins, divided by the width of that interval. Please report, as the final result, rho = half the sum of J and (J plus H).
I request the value 24.6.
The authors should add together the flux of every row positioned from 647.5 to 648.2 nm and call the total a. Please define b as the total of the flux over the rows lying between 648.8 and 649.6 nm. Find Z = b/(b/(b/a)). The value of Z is 0.984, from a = 81.6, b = 80.3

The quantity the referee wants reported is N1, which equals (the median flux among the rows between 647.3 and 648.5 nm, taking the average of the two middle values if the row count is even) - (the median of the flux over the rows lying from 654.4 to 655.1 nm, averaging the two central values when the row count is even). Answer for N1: 0.10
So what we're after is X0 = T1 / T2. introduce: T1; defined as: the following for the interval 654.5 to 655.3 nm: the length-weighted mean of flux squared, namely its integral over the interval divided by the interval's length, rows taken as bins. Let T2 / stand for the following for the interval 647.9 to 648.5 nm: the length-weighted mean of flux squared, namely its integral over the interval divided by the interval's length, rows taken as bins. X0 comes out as 0.992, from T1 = 265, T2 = 267.3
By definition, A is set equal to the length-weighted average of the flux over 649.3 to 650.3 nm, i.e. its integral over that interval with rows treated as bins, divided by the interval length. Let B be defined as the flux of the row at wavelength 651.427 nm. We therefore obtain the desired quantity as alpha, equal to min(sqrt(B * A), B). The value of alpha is 16.2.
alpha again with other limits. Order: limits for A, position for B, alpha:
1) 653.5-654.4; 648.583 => 16.2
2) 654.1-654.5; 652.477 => 16.1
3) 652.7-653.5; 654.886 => 16.3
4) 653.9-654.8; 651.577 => 16.2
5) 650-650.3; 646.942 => 16.3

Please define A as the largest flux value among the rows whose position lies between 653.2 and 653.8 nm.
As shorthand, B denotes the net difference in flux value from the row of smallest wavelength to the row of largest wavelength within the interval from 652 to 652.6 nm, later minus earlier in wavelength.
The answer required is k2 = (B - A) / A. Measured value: -1.01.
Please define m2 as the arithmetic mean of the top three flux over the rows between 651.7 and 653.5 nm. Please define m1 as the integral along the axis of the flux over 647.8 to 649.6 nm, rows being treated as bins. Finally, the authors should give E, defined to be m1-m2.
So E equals 12.84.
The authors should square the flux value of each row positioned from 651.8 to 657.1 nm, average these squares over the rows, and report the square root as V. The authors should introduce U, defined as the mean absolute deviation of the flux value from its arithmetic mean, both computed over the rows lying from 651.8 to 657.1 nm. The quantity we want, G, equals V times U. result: 1.95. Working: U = 0.120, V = 16.3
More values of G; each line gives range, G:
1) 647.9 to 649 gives 0.93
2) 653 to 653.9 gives 1.08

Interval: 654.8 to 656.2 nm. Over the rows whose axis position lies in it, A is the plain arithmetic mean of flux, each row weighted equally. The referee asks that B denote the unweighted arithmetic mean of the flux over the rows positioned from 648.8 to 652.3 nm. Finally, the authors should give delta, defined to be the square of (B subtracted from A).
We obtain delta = 0.046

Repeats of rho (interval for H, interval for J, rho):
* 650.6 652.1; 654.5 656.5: 24.7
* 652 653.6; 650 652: 24.5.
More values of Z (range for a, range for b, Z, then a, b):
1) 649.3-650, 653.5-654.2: 1.004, 80.4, 80.7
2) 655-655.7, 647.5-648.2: 0.996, 81.9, 81.6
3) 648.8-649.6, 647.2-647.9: 1.015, 80.3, 81.5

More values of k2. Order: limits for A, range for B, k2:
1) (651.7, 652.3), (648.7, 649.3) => -1.01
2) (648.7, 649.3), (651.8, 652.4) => -1.01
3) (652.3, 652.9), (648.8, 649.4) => -1.01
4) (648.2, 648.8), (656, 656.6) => -0.99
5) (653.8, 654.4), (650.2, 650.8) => -1.00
